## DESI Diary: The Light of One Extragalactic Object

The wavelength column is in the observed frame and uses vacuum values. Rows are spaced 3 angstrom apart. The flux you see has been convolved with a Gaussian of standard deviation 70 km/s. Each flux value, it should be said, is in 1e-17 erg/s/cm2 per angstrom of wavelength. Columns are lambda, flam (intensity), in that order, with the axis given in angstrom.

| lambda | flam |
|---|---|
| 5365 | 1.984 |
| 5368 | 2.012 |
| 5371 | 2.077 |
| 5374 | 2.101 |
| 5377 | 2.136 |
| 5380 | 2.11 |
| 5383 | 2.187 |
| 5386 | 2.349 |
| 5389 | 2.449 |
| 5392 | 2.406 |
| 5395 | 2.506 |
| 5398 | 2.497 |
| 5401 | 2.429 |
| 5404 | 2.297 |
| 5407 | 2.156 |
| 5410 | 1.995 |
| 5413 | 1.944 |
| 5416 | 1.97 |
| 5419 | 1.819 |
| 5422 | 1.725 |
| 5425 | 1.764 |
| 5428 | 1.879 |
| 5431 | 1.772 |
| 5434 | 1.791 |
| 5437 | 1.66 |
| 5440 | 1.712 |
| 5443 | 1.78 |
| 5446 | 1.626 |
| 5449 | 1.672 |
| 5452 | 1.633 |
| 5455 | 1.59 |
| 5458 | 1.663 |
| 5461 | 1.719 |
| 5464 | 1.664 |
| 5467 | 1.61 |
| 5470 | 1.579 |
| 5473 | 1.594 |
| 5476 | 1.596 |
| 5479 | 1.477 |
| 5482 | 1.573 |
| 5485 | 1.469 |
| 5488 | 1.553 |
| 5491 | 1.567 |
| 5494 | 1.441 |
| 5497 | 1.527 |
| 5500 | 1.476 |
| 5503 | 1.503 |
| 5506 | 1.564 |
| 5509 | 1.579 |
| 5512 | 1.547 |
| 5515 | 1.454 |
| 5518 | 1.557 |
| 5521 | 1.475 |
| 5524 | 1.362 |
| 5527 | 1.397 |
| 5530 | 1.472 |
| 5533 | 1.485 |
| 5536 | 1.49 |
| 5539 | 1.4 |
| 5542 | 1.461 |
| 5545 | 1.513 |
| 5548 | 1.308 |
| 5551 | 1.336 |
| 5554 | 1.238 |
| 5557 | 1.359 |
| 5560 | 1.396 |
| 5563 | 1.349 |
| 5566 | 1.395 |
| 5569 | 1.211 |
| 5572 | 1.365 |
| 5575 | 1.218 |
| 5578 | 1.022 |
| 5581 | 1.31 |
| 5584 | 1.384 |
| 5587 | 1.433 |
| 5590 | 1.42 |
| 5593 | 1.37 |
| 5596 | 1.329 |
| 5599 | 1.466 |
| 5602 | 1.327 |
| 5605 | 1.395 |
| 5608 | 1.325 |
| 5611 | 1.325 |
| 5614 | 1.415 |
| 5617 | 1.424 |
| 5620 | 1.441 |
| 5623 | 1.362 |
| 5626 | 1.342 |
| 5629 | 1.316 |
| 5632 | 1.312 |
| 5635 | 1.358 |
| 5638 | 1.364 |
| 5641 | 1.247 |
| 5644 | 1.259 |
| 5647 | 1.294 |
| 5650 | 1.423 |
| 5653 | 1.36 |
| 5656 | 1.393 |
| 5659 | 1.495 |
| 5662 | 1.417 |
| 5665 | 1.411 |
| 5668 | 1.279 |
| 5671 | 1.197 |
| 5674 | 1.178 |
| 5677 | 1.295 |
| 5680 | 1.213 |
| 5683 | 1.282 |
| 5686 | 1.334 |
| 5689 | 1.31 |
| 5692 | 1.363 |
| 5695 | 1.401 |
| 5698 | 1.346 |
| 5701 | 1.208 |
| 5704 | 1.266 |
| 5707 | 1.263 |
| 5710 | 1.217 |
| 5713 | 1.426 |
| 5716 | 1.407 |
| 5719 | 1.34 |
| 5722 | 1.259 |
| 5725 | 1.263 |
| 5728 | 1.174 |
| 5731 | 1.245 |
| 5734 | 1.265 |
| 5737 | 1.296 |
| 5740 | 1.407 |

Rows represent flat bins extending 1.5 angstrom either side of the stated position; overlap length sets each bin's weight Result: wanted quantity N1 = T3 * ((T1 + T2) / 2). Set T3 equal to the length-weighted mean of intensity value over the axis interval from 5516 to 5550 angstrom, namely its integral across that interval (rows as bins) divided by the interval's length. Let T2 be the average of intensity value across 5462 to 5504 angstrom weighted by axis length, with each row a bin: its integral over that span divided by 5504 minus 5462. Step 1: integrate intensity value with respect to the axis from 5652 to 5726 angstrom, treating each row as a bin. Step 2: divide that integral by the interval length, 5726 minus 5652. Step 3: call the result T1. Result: 2.1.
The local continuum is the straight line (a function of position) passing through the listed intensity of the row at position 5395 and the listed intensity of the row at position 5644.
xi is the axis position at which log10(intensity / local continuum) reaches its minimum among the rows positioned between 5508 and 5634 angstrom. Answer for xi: 5578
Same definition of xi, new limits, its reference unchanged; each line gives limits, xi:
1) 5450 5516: 5479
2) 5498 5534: 5524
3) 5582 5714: 5596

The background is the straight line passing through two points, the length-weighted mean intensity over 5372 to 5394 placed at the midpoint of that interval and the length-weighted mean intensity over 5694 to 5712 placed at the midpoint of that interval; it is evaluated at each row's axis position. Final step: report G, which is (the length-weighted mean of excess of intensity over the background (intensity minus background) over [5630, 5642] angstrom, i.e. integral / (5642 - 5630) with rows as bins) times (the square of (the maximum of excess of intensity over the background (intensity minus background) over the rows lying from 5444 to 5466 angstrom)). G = -0.014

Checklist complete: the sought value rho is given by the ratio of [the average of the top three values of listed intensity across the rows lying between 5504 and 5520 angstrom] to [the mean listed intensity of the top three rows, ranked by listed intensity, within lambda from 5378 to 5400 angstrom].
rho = 0.63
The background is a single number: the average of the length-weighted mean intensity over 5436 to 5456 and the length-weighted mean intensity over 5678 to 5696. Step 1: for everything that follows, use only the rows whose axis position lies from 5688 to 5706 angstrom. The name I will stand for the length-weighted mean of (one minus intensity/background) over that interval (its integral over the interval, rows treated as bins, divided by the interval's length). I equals 0.12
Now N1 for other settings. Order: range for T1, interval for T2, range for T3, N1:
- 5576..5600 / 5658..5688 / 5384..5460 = 2.6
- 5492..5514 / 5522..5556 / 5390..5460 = 2.8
